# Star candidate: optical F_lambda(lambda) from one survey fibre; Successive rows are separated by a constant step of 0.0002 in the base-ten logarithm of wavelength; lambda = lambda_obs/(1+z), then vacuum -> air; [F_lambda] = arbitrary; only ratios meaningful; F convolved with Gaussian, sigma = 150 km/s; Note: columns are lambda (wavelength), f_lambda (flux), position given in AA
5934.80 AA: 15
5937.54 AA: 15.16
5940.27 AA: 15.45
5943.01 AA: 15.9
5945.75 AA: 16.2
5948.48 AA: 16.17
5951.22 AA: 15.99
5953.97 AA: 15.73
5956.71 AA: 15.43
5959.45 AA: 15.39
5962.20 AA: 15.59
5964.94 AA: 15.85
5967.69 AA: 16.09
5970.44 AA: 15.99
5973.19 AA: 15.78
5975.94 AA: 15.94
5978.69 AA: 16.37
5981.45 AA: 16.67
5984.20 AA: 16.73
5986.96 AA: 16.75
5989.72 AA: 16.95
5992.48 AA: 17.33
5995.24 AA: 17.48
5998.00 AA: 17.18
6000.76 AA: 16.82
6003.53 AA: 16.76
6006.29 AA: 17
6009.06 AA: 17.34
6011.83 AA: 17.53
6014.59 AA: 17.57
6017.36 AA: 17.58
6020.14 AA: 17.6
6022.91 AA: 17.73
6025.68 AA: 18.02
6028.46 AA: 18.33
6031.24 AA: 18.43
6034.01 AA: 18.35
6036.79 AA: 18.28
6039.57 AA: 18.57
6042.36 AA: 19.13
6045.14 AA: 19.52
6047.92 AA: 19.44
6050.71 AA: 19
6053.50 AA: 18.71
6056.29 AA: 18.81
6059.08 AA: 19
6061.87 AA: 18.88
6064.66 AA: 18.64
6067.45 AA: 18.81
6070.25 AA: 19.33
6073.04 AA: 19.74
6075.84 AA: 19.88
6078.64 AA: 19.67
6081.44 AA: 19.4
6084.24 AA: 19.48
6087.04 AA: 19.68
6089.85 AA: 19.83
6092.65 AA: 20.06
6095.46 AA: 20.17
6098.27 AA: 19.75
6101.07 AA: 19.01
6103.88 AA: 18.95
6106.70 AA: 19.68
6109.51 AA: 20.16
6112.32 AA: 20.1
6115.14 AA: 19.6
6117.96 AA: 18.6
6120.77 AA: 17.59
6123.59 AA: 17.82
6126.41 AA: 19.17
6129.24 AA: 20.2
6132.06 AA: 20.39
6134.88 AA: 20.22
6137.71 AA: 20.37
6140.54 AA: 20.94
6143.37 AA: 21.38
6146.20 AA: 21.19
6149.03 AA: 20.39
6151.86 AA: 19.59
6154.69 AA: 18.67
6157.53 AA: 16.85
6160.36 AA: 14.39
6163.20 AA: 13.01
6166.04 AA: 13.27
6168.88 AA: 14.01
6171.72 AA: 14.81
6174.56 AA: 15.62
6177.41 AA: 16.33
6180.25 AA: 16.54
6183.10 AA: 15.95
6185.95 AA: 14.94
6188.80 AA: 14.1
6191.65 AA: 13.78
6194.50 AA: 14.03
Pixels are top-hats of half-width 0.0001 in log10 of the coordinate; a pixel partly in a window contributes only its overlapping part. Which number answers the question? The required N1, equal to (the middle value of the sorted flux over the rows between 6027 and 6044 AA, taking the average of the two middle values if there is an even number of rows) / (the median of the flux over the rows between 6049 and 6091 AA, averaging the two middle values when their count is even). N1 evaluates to 0.95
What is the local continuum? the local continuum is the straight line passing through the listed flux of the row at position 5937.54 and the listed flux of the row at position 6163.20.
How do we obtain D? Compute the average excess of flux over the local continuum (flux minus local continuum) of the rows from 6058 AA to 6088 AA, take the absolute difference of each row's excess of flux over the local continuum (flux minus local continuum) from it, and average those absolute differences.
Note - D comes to 0.42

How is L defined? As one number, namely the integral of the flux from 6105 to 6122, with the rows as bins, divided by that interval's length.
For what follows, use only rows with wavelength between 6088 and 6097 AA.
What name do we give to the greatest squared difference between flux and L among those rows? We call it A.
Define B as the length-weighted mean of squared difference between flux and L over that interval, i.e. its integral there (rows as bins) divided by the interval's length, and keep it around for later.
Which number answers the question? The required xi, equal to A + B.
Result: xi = 1.3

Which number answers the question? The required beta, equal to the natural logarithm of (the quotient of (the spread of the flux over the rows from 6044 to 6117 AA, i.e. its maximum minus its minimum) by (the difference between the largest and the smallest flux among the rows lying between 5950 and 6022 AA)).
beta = -0.4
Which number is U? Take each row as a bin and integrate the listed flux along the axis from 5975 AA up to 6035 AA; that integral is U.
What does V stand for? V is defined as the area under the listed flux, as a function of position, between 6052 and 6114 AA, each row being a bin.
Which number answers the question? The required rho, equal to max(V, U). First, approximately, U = 1038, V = 1205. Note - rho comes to 1205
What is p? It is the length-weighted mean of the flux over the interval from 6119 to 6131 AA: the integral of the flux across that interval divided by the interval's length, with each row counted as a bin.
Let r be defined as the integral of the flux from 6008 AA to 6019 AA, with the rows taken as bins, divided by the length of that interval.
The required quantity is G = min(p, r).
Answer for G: 17.5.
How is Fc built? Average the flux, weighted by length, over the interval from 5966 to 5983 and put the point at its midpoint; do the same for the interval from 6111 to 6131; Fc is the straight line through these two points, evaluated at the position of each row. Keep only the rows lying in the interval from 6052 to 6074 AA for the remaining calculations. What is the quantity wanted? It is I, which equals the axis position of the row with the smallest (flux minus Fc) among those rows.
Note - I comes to 6064.66 AA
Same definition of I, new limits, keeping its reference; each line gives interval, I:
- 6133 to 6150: 6149.03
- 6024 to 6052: 6025.68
